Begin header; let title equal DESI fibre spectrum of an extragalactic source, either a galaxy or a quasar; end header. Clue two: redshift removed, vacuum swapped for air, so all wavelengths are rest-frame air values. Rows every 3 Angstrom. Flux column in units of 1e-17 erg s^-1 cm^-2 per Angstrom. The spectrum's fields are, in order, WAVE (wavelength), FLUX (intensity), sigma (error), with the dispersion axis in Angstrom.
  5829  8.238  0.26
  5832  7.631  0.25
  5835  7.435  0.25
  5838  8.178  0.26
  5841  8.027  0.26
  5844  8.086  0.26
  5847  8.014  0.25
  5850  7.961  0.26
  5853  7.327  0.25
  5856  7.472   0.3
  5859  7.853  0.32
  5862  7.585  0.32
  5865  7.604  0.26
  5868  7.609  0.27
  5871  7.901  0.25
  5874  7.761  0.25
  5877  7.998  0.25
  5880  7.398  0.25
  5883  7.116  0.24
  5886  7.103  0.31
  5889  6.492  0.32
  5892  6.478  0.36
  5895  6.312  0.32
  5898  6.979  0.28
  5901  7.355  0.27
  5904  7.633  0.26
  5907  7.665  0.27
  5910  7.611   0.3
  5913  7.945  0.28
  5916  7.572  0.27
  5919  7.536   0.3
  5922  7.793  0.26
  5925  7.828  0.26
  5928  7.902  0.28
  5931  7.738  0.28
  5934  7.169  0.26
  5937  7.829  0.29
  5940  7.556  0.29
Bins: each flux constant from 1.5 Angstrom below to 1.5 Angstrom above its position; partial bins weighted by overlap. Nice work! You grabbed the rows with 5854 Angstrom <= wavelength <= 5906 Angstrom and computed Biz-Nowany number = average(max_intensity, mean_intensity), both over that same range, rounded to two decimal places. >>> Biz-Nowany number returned 7.67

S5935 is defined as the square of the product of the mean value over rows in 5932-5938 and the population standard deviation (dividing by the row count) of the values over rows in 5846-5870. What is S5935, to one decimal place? 2.9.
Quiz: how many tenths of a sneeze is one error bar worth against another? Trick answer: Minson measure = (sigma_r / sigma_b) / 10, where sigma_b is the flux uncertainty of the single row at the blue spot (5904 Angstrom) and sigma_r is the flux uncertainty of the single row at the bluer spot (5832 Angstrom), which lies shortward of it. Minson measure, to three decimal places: 0.096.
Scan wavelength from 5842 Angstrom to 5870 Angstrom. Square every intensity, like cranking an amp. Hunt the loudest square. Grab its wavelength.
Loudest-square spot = 5844 Angstrom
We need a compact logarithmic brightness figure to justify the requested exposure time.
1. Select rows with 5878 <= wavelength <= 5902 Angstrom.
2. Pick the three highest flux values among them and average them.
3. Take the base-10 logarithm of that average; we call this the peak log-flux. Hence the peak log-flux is 0.863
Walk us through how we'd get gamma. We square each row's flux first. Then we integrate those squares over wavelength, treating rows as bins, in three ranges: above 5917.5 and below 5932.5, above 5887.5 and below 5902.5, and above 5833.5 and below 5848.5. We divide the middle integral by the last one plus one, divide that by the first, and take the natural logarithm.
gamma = -7.14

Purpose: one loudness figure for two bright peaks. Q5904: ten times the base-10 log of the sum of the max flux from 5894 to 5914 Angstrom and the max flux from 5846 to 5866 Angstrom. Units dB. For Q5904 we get 12.0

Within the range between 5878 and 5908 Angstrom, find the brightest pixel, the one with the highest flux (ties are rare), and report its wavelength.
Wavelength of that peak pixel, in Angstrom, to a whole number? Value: 5907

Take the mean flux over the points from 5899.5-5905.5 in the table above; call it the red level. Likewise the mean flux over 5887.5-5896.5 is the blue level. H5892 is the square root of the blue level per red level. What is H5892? 0.93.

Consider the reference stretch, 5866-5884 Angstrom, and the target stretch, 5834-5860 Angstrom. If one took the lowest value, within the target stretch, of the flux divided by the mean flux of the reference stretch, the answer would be 0.96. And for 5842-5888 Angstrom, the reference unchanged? 0.93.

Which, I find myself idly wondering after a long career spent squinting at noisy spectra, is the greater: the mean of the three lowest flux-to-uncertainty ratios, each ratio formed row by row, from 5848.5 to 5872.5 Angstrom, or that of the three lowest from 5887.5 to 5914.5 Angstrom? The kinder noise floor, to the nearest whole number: 24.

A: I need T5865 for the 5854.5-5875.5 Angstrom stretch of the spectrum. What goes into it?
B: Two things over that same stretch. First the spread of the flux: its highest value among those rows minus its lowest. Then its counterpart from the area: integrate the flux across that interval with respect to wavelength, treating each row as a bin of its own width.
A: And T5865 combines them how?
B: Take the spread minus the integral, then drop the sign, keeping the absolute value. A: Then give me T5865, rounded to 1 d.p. 160.9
